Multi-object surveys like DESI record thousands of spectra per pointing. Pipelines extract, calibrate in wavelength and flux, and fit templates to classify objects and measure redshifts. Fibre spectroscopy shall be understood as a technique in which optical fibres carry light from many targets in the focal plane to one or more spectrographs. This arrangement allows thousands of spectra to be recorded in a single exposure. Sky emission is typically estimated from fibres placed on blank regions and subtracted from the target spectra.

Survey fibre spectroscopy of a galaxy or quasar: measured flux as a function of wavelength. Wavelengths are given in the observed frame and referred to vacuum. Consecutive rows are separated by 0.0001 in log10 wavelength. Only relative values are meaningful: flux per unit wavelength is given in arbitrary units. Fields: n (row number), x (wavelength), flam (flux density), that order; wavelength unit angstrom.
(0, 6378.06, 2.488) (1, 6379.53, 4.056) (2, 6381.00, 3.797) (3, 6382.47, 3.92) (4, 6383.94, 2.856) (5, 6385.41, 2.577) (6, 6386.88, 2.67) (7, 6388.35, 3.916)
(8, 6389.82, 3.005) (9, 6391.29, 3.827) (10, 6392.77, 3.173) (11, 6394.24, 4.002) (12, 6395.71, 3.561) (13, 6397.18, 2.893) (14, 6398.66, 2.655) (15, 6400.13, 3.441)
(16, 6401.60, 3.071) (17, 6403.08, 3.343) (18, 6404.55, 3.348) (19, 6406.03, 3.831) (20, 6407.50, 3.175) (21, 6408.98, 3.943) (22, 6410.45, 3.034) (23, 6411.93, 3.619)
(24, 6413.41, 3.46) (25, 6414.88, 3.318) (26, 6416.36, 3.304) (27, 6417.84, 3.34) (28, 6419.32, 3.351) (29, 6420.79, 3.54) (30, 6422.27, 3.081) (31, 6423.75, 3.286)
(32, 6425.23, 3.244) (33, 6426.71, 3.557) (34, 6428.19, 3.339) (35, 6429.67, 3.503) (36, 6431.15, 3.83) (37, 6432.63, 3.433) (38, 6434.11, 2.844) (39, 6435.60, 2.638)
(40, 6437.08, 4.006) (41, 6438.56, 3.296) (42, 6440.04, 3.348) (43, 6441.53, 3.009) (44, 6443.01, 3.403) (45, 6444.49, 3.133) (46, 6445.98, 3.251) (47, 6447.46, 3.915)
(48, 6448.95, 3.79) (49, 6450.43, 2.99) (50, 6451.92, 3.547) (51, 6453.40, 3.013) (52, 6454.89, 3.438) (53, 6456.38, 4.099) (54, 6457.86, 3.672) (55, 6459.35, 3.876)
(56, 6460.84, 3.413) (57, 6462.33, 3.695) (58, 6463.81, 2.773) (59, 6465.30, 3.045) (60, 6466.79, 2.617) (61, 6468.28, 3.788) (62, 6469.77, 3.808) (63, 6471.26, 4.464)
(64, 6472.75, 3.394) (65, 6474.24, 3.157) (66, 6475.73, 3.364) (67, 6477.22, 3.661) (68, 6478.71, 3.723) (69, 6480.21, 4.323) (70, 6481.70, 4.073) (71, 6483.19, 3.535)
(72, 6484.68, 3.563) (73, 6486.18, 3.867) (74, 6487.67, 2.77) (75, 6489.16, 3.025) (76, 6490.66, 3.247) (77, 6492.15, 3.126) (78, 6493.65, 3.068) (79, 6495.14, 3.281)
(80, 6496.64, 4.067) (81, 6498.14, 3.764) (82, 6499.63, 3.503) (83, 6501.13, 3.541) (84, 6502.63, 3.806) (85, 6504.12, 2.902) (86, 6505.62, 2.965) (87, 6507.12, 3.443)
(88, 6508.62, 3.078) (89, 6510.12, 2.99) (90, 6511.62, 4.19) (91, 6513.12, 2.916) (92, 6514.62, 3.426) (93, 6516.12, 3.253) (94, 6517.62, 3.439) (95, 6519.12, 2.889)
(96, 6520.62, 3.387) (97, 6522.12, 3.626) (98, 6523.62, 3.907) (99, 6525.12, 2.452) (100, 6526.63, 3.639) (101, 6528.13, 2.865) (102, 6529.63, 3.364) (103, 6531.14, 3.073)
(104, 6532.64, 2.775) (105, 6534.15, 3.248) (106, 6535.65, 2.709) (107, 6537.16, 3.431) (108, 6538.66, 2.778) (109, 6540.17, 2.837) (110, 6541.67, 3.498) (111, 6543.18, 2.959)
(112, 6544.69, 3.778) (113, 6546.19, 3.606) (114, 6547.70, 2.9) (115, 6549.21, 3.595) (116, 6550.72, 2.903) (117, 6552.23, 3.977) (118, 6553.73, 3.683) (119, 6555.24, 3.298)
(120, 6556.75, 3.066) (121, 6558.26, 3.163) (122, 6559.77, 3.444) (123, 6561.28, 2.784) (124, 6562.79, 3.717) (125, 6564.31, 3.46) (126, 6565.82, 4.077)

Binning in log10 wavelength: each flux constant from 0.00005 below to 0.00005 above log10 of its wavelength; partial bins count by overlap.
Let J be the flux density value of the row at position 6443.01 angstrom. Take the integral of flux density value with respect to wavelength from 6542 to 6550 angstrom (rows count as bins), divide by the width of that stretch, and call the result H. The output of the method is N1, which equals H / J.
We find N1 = 0.99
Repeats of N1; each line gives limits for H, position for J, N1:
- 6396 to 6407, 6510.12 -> 1.08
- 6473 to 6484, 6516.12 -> 1.13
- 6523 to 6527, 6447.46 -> 0.84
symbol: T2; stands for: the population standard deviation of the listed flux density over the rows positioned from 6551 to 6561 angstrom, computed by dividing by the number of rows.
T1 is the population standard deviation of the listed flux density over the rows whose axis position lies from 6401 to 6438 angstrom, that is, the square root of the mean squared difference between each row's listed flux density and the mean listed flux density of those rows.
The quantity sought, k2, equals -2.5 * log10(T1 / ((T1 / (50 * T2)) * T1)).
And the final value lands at -4.24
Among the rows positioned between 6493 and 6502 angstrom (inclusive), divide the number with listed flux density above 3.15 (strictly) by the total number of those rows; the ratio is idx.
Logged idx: 0.8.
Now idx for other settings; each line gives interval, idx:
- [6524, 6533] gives 0.3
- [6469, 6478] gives 1.0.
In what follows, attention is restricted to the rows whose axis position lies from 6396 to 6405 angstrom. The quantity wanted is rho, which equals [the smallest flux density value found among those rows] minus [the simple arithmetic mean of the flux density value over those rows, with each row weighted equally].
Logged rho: -0.47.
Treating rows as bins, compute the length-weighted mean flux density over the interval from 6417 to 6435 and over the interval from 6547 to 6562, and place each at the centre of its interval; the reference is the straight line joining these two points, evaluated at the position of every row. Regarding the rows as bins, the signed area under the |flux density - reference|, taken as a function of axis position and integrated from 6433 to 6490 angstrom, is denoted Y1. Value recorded 22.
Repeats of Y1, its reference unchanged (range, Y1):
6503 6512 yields 3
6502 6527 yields 9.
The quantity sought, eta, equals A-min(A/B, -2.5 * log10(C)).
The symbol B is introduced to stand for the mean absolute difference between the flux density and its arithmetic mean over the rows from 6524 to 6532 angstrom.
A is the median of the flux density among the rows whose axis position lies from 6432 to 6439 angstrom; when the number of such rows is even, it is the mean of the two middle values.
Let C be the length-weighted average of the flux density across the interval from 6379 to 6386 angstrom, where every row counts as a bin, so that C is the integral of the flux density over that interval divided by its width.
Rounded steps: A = 3.3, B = 0.34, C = 3.44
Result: 4.64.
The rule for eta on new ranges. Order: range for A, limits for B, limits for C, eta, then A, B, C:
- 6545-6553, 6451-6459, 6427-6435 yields 4.92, 3.6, 0.27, 3.38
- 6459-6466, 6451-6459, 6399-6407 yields 4.73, 3.4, 0.27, 3.37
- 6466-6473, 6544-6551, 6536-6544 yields 5.01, 3.8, 0.36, 3.08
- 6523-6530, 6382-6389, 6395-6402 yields 4.60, 3.4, 0.58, 3.13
